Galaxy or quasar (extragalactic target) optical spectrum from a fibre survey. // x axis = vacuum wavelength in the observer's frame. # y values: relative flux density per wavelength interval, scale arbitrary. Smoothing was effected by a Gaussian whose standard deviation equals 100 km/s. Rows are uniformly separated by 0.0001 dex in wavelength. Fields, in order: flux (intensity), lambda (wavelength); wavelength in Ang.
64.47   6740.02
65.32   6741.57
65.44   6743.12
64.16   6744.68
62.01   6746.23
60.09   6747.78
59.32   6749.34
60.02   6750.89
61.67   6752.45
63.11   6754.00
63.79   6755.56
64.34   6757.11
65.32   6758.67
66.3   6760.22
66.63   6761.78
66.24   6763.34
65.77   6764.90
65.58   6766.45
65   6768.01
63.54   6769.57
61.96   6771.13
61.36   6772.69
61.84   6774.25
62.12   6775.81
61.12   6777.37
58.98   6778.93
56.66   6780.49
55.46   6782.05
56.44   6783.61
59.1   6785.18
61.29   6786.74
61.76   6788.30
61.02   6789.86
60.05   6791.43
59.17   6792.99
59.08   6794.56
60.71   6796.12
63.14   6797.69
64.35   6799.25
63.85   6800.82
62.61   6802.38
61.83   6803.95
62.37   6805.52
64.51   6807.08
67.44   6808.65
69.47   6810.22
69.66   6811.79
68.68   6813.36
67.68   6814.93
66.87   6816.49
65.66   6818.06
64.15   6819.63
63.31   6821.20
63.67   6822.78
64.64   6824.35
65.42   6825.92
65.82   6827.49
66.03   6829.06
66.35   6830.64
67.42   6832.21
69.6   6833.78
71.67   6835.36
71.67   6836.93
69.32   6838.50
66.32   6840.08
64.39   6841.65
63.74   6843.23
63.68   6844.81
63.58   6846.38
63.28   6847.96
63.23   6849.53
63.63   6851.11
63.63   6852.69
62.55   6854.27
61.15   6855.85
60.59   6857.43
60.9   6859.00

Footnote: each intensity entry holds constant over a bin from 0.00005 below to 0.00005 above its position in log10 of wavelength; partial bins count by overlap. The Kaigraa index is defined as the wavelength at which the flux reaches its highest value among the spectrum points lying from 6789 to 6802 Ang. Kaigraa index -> 6799.25 Ang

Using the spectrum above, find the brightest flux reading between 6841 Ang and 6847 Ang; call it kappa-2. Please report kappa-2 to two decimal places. 64.39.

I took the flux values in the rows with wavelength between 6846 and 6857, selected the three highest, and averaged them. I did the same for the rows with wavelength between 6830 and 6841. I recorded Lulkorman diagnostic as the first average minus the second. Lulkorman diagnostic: -7.4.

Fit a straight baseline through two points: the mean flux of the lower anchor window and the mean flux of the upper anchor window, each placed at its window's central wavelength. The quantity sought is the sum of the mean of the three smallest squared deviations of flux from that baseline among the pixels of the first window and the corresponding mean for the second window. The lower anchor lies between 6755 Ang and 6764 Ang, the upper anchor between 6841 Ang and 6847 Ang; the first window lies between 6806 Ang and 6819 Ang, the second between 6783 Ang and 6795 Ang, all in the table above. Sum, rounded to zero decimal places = 15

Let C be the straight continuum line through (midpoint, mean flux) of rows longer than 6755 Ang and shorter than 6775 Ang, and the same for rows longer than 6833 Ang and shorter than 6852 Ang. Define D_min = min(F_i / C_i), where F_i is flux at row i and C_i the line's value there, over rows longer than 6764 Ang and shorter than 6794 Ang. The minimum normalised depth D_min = 0.86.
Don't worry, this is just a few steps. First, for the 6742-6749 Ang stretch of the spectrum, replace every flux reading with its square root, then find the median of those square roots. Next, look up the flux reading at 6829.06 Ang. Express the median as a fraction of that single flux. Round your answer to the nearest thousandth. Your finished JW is 0.120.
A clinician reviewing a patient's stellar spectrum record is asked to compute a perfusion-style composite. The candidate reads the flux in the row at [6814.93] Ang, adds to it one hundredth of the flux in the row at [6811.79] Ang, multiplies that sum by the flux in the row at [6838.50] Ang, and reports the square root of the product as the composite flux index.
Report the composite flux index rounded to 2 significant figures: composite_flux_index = 69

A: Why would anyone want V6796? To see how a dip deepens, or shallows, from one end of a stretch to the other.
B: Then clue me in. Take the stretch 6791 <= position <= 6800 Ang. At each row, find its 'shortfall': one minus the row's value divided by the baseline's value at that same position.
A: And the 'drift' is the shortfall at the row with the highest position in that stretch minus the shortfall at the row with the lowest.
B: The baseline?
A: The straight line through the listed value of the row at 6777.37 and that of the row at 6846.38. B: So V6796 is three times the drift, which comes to -0.20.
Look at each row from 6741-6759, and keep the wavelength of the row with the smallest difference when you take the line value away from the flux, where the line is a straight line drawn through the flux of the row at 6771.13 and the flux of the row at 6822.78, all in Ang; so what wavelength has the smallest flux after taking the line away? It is 6749.34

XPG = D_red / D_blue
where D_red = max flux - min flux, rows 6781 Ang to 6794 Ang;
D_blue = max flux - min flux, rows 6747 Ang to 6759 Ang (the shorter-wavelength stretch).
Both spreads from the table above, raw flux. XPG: 1.05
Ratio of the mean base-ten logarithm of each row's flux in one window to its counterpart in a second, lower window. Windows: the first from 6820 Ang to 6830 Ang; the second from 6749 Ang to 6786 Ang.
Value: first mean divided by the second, 1.01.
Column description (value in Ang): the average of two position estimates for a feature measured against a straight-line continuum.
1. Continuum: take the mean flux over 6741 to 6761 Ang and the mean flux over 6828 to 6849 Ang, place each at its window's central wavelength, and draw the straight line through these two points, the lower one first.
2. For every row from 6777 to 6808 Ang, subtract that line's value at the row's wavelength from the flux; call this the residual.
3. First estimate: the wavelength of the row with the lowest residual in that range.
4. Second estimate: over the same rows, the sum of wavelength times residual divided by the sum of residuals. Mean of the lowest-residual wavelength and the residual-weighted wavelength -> 6785.5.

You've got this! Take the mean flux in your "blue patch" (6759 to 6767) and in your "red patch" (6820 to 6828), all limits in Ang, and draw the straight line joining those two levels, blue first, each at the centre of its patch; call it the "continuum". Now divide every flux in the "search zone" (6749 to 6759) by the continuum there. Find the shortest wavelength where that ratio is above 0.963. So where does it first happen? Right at 6757.11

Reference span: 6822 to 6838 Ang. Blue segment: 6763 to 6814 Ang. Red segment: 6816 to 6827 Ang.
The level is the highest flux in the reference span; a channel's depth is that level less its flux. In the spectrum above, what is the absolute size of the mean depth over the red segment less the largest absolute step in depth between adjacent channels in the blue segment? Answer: 3.9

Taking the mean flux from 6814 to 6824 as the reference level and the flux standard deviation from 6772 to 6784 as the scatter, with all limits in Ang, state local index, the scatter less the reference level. -63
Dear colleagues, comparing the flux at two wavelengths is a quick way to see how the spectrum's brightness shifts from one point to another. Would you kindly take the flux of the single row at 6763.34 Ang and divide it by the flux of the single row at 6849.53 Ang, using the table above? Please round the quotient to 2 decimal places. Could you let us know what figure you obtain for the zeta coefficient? 1.05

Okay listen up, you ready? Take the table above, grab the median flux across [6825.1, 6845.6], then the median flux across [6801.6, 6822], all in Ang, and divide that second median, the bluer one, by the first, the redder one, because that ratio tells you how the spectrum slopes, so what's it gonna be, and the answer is 0.99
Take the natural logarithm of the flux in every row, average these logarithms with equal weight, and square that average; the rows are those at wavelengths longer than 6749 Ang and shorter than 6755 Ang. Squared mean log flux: 16.9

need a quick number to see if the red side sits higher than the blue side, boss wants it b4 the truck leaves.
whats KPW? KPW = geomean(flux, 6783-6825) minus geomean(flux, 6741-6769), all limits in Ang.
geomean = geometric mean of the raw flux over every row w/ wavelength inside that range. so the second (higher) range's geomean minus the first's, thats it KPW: -1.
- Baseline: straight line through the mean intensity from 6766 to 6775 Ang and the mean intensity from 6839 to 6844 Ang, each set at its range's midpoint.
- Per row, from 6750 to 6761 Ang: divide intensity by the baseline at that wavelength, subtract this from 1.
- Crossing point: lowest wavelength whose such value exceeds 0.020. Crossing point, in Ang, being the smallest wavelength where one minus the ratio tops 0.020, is 6750.89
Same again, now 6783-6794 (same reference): 6783.61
